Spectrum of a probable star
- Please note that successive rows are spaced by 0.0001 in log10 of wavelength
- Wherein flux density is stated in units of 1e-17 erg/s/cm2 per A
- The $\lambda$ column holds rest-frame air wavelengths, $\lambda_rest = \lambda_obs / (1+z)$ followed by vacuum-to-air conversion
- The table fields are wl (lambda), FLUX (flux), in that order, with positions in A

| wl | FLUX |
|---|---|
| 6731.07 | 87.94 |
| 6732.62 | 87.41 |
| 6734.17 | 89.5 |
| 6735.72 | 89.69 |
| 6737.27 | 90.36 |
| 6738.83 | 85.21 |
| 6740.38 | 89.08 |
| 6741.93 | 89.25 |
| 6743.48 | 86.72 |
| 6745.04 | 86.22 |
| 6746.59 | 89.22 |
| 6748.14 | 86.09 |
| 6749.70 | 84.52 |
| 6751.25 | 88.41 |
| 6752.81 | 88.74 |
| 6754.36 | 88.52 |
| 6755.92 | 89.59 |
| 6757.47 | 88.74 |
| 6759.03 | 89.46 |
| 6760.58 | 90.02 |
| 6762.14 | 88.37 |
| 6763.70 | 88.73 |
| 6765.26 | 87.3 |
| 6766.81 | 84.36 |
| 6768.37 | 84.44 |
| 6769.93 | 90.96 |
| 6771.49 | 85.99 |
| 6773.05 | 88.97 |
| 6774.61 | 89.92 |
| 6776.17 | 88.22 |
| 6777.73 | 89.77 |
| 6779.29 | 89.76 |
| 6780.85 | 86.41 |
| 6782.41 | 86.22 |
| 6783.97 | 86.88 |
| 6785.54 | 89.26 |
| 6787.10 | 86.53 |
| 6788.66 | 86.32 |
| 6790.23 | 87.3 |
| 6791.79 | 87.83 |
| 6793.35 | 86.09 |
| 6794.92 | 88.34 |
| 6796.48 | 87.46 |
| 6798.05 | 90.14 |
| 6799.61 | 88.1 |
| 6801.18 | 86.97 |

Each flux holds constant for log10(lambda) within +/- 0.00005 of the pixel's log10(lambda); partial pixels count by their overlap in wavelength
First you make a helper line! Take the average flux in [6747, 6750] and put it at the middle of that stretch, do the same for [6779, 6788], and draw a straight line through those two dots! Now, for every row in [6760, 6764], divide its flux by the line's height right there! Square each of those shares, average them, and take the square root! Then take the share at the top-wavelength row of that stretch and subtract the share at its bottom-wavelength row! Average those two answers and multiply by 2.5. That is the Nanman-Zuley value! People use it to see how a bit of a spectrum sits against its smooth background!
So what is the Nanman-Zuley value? 1.27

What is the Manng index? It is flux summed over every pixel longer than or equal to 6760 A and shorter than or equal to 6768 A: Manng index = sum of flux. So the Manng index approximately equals 439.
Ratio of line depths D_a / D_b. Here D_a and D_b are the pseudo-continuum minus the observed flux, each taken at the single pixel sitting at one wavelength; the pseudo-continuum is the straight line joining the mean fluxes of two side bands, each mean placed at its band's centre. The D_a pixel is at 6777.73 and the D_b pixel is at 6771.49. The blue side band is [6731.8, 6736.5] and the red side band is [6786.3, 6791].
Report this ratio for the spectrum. -1.9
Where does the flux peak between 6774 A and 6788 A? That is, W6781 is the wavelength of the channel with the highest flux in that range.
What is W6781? 6774.61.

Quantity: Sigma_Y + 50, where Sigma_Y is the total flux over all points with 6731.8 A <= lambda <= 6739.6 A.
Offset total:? 492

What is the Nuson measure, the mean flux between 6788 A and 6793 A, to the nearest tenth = 87.1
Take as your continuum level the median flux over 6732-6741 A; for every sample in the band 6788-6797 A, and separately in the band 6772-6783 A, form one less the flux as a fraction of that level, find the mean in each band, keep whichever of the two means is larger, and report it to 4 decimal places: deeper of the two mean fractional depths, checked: 0.0231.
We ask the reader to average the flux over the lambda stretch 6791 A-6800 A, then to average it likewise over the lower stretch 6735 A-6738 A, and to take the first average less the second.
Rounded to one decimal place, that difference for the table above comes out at -2.0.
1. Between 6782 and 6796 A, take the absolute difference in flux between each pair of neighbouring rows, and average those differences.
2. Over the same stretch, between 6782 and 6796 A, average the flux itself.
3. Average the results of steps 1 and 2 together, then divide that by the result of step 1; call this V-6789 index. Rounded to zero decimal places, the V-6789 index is 31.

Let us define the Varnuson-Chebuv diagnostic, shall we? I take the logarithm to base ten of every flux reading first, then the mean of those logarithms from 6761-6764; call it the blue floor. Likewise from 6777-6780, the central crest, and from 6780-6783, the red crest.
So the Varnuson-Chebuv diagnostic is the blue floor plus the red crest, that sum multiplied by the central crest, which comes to 7.58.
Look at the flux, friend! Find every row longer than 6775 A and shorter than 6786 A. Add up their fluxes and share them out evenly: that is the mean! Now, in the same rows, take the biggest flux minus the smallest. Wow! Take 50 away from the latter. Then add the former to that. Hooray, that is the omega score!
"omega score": 42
